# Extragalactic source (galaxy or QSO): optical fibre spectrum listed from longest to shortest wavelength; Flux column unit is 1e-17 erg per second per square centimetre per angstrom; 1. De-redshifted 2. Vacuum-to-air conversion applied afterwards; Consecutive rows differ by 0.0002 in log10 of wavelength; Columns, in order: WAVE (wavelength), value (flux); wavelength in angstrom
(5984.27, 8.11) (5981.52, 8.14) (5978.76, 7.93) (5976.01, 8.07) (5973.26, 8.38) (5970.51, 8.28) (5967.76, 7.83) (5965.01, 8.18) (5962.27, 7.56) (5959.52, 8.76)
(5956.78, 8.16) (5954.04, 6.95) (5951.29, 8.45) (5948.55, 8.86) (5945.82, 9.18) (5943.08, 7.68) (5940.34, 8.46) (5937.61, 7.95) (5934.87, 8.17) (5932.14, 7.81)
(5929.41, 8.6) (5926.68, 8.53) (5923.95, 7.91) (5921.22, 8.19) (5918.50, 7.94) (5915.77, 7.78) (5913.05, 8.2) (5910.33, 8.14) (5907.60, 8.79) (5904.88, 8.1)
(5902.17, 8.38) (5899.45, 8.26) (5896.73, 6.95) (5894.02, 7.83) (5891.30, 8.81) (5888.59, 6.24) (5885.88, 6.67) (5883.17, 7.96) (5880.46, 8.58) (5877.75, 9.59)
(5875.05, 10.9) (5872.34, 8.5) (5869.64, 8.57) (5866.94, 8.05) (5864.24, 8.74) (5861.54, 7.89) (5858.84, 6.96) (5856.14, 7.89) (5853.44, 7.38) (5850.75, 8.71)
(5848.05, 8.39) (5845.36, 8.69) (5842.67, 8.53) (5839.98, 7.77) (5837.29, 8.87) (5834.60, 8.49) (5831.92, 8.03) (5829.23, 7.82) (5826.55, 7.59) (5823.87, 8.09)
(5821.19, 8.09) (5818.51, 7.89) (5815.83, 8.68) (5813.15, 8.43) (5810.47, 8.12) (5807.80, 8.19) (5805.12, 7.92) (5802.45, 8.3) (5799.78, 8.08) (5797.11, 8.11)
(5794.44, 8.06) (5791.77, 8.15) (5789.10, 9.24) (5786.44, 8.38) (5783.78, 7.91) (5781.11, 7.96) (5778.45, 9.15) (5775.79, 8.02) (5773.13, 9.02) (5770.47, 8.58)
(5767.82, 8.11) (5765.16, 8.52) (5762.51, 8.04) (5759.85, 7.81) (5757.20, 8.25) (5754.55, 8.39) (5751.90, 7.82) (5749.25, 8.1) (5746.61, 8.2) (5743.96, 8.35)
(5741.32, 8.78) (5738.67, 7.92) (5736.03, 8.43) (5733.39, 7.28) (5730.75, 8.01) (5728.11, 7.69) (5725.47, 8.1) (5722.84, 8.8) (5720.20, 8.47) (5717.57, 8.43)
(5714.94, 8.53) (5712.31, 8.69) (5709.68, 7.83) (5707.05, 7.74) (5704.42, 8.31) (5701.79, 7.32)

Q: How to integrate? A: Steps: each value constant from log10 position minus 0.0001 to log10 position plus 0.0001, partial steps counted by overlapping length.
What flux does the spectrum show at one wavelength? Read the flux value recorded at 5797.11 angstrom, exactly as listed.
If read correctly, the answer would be 8.11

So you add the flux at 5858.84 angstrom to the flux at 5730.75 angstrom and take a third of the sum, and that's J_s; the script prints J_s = 4.99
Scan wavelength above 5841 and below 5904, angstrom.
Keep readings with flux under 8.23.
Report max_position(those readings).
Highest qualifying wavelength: 5896.73 angstrom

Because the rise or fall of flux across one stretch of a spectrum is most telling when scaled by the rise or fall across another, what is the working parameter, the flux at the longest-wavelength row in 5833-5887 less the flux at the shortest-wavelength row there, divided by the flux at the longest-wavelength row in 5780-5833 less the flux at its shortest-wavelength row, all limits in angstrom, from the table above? -26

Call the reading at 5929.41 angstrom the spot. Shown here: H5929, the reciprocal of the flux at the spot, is 0.116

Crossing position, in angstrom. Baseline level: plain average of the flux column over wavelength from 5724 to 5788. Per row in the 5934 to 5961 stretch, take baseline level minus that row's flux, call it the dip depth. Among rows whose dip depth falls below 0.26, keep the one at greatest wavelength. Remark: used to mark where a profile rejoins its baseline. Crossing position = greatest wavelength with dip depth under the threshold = 5959.52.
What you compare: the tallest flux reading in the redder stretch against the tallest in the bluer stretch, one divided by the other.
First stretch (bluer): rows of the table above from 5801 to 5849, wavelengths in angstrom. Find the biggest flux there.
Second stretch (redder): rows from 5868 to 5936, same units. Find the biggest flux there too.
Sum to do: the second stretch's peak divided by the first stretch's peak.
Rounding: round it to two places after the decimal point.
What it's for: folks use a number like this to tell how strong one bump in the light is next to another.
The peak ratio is 1.23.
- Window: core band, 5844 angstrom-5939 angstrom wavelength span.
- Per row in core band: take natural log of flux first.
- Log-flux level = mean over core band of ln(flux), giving 2.10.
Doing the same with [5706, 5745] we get 2.10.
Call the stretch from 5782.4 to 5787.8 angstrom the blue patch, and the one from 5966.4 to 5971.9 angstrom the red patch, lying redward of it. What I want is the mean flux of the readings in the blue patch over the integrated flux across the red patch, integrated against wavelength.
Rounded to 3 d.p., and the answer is 0.184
